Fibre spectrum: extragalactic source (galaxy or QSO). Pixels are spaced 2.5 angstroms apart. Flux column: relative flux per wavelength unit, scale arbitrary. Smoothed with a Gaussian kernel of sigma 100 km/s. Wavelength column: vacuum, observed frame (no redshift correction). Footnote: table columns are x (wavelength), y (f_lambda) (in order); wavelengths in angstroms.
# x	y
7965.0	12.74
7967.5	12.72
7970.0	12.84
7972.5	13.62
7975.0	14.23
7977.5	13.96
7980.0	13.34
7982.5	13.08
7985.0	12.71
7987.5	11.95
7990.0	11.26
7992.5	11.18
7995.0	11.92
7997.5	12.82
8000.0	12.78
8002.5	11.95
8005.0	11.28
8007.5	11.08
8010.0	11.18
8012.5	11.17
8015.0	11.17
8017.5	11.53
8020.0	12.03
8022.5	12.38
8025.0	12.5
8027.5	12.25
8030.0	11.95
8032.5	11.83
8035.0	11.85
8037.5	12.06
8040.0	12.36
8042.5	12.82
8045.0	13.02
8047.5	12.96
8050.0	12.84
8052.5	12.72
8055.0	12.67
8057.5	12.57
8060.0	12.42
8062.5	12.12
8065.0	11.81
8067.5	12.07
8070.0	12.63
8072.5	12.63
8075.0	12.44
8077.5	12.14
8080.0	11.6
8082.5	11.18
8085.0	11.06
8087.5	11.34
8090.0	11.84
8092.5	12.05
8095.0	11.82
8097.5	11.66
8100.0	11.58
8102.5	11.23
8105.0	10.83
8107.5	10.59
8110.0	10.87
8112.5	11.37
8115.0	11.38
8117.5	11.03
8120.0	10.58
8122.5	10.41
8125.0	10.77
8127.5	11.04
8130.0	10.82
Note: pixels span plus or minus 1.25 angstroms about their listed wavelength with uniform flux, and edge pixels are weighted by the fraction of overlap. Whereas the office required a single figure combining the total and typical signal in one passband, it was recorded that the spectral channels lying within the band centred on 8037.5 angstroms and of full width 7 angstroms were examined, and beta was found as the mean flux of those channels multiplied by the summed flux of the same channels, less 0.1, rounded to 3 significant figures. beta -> 438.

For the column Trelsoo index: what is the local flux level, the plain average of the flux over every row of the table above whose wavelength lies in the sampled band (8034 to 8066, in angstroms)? 12.5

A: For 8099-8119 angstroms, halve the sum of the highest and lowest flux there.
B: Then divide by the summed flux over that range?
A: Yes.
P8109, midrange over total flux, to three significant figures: 0.125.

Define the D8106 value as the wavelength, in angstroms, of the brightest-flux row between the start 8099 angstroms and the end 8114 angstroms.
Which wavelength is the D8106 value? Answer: 8100.0 angstroms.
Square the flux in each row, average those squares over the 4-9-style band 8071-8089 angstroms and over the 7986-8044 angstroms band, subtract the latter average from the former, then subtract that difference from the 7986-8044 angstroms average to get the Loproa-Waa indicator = 144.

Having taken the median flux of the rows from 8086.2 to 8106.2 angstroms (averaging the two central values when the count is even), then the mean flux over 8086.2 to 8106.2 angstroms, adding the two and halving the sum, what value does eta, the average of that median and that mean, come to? 11.6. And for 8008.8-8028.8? 11.8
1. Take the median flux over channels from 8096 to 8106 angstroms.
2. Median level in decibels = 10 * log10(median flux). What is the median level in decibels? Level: 10.6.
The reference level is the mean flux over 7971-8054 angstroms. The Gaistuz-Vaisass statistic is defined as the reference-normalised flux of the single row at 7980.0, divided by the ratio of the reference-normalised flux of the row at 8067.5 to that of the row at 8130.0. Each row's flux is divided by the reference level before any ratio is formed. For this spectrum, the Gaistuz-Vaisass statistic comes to 0.97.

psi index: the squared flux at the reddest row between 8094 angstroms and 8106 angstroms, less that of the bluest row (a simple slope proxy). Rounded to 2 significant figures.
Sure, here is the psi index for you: -22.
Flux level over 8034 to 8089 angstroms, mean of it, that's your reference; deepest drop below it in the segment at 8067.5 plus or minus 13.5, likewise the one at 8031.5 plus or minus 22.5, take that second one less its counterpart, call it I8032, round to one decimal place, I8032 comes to 0.4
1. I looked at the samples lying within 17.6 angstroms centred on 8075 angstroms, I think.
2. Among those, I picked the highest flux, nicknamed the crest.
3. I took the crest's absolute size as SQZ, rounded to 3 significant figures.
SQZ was 12.6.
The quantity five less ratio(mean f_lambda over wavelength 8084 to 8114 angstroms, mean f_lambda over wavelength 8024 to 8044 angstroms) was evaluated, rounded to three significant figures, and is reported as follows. 4.07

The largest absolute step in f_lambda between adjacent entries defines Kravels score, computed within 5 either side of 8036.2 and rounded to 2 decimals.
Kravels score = 0.30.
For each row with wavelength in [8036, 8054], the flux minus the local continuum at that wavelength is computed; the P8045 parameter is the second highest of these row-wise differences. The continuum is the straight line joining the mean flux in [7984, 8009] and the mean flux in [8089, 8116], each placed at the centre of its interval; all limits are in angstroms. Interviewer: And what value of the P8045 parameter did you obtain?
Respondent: 1.3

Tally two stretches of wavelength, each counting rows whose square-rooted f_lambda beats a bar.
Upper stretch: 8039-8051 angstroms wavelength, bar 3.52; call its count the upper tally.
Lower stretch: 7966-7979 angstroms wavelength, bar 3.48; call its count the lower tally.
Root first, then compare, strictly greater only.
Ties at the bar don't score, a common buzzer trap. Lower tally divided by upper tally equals 1.25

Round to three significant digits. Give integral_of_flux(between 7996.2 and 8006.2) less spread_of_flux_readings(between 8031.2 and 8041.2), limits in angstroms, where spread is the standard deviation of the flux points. 122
